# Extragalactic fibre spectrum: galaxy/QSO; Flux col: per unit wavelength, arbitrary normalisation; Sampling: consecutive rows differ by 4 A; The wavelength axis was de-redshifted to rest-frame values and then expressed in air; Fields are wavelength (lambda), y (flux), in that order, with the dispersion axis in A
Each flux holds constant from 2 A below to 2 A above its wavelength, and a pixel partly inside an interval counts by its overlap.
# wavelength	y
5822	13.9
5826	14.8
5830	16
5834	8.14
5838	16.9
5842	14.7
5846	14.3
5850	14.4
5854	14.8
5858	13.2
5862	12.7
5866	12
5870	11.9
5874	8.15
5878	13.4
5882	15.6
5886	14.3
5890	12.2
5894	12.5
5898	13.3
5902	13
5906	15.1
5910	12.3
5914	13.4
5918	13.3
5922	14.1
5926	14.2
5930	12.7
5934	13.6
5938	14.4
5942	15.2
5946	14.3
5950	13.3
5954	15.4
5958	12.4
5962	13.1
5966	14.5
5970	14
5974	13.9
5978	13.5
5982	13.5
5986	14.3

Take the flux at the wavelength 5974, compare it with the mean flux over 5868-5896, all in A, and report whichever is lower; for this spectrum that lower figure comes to 12.6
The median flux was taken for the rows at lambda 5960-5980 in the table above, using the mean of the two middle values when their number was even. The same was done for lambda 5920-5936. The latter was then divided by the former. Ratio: 1.00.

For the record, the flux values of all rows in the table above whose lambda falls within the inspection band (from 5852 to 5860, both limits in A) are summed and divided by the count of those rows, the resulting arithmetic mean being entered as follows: 14.0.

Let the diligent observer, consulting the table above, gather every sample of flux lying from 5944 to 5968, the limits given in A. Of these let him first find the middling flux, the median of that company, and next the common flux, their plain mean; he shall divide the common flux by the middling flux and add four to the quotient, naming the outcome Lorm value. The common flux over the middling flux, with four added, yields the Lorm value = 5.00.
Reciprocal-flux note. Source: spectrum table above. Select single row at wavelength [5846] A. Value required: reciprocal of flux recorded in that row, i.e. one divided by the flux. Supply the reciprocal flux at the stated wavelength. 0.070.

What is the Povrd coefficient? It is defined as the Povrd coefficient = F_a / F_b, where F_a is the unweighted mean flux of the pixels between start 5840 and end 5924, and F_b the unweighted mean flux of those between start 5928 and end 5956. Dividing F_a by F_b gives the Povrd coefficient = 0.94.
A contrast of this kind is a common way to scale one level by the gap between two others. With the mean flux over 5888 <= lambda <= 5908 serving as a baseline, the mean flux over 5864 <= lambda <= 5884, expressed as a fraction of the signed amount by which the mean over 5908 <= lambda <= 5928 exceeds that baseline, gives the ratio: 51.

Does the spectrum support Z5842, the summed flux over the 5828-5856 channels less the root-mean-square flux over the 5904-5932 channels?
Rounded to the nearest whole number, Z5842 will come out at 86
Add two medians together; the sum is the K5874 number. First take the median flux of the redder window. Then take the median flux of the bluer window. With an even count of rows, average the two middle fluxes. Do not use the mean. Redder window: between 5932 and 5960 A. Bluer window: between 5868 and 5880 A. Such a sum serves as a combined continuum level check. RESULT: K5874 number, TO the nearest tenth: 26.2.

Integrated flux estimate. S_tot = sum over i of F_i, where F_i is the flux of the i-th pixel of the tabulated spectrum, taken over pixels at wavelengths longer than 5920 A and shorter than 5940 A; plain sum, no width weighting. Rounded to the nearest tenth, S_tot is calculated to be 69.0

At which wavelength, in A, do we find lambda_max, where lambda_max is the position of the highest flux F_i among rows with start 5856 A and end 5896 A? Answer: 5882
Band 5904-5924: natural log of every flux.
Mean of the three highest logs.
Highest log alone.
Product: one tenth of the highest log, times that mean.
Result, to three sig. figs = 0.720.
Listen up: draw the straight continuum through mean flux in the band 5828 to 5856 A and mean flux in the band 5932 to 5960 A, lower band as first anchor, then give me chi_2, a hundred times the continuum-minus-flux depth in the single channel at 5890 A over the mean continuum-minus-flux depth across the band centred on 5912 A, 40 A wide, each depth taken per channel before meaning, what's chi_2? 267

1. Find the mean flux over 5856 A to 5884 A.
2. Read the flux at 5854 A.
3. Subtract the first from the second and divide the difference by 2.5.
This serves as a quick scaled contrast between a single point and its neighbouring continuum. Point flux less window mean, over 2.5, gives 1.0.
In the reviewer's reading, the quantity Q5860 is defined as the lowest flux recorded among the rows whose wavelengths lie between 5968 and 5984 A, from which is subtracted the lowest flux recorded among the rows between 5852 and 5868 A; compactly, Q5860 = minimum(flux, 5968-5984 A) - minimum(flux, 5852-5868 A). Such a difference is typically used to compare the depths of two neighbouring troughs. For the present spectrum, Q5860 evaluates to 1.5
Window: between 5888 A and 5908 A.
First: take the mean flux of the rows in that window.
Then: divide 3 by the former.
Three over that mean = 0.227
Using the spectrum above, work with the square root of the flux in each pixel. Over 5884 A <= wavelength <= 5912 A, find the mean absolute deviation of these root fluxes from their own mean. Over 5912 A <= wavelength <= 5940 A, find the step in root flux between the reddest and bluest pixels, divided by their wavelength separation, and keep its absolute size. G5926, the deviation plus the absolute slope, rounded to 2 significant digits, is 0.12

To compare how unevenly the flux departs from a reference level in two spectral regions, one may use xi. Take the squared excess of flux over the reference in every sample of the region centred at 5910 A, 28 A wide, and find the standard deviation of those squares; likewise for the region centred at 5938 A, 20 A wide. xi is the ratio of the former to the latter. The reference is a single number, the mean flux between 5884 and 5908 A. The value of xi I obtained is 1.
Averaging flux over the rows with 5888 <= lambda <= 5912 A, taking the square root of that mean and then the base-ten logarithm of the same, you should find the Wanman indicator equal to 0.558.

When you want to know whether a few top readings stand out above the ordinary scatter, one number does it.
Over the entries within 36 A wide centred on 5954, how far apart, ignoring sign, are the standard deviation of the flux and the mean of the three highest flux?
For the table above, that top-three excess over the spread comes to 14.1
